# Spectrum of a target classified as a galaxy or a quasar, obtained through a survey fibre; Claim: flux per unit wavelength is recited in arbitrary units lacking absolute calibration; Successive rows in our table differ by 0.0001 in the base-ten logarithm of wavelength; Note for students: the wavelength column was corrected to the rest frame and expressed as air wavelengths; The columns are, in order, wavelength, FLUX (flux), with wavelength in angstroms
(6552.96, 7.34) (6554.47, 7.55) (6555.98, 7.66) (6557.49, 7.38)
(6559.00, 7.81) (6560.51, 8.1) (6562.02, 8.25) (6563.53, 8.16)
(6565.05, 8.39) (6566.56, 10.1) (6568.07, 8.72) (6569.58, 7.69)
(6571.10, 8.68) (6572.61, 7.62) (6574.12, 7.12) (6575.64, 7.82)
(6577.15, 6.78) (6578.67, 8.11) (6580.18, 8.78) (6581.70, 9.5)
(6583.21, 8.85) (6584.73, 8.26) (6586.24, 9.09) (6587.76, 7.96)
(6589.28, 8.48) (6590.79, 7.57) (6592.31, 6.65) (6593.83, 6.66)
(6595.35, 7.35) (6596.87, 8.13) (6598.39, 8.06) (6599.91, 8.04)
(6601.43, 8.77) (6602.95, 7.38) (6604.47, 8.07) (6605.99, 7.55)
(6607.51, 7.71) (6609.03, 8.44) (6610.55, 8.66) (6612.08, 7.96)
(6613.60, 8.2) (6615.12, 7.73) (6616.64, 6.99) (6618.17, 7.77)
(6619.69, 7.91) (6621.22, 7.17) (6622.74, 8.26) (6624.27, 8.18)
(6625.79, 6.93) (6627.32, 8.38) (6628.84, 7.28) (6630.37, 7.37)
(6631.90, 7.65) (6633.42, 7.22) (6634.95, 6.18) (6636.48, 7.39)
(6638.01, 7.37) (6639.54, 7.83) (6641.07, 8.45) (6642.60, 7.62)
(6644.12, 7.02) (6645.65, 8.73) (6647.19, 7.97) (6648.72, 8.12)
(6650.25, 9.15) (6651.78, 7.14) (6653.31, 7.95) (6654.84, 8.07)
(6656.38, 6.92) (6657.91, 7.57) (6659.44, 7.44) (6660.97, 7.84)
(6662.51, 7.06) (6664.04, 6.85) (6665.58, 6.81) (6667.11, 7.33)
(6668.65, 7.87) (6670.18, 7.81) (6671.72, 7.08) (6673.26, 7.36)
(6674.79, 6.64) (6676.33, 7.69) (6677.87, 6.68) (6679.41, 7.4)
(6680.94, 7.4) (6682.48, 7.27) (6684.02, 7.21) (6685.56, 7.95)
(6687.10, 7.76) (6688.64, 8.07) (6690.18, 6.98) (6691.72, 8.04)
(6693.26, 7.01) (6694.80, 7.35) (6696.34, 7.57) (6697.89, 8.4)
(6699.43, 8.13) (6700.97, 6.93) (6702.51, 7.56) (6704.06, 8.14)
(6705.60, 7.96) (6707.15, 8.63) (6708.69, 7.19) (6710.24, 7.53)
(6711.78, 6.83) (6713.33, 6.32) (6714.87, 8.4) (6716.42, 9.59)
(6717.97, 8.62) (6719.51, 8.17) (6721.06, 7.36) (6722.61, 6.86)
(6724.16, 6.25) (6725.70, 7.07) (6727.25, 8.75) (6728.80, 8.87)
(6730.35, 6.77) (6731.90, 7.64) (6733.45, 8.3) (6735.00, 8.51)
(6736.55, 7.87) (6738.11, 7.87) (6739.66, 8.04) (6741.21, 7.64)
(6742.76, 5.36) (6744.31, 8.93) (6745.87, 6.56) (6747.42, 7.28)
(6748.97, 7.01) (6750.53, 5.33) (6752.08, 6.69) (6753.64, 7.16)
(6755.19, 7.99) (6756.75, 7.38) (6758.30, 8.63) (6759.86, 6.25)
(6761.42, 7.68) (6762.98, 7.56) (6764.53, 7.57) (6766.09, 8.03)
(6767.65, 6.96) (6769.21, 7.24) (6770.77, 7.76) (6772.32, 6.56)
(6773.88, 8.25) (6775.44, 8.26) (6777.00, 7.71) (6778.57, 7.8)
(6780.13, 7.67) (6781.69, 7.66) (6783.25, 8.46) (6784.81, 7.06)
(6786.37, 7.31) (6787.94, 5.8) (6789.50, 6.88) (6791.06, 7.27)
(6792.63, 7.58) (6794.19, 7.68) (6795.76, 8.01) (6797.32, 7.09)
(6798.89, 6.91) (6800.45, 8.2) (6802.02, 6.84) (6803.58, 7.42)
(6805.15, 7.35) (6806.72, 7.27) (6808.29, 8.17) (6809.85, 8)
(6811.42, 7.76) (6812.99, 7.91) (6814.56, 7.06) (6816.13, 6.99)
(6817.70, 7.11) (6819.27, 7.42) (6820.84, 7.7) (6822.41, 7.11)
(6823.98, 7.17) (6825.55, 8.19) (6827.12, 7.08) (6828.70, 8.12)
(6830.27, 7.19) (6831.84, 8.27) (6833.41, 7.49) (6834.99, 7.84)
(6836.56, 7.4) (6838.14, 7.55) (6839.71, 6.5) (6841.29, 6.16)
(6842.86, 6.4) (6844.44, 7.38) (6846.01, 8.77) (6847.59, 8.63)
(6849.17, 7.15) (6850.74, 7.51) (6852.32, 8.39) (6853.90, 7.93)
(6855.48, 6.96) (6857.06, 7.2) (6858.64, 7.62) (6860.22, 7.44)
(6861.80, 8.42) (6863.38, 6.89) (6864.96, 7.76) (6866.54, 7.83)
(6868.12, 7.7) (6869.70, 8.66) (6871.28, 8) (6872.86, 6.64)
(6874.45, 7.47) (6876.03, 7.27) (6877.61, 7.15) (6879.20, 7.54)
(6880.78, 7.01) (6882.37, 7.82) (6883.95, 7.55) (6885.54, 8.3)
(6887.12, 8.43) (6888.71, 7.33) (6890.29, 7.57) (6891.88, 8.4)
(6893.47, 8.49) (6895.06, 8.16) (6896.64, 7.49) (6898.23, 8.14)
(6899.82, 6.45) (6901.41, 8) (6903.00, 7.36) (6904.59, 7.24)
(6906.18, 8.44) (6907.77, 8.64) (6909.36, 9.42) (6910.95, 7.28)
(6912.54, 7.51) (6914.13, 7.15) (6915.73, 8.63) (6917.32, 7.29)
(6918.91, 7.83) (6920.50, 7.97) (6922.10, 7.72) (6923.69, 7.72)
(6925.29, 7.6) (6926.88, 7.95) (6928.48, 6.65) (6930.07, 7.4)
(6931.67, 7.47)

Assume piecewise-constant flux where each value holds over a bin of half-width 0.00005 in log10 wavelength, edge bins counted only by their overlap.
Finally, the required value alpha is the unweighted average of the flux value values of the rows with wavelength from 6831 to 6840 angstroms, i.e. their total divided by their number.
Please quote 7.5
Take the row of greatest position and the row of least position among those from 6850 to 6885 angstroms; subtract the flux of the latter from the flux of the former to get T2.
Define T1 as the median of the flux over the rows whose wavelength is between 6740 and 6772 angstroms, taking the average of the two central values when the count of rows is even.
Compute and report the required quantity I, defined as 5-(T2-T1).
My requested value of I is 12.3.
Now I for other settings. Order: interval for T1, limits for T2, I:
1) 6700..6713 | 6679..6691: 13.0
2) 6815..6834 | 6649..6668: 14.1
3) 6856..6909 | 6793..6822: 12.6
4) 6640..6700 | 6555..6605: 12.2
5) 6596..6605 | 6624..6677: 13.6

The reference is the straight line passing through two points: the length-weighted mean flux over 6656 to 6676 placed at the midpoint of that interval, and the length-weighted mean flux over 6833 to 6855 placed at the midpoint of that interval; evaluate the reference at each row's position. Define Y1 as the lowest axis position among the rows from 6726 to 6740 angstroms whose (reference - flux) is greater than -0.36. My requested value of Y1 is 6730.35 angstroms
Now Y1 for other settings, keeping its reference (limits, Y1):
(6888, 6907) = 6888.71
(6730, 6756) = 6730.35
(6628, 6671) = 6628.84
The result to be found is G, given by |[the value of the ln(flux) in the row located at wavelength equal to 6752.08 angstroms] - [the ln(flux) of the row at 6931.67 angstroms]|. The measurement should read 0.11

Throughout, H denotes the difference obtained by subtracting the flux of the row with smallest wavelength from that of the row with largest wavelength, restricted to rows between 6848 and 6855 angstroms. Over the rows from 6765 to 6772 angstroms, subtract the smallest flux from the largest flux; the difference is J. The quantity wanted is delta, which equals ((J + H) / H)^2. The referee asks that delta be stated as 6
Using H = 0.8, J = 1.1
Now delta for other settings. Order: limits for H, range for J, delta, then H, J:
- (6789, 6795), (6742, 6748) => 30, 0.8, 3.6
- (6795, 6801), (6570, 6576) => 85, 0.2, 1.6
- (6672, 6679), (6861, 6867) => 2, -0.7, 1.5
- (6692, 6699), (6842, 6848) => 7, 1.4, 2.4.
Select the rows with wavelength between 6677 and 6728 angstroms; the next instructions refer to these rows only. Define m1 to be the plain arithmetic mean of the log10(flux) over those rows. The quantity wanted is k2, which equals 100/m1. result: 114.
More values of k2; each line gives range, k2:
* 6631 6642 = 115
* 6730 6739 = 112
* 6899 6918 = 112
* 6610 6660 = 113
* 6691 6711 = 113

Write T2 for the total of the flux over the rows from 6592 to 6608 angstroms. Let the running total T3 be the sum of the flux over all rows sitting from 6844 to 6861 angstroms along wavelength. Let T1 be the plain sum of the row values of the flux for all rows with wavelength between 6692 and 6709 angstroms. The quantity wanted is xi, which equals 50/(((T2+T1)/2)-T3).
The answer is -139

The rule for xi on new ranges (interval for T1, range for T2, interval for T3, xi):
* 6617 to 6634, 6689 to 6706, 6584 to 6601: -23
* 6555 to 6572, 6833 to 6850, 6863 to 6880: 16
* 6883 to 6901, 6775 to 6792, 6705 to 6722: -20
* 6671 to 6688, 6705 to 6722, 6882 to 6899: -12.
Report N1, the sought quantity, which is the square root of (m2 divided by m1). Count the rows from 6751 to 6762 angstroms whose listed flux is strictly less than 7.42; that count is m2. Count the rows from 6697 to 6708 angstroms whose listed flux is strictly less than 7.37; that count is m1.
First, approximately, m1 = 1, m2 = 4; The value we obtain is 2.00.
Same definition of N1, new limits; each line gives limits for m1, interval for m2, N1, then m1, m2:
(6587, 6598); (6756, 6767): 0.82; 3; 2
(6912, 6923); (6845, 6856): 1.00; 2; 2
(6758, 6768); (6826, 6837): 1.22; 2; 3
